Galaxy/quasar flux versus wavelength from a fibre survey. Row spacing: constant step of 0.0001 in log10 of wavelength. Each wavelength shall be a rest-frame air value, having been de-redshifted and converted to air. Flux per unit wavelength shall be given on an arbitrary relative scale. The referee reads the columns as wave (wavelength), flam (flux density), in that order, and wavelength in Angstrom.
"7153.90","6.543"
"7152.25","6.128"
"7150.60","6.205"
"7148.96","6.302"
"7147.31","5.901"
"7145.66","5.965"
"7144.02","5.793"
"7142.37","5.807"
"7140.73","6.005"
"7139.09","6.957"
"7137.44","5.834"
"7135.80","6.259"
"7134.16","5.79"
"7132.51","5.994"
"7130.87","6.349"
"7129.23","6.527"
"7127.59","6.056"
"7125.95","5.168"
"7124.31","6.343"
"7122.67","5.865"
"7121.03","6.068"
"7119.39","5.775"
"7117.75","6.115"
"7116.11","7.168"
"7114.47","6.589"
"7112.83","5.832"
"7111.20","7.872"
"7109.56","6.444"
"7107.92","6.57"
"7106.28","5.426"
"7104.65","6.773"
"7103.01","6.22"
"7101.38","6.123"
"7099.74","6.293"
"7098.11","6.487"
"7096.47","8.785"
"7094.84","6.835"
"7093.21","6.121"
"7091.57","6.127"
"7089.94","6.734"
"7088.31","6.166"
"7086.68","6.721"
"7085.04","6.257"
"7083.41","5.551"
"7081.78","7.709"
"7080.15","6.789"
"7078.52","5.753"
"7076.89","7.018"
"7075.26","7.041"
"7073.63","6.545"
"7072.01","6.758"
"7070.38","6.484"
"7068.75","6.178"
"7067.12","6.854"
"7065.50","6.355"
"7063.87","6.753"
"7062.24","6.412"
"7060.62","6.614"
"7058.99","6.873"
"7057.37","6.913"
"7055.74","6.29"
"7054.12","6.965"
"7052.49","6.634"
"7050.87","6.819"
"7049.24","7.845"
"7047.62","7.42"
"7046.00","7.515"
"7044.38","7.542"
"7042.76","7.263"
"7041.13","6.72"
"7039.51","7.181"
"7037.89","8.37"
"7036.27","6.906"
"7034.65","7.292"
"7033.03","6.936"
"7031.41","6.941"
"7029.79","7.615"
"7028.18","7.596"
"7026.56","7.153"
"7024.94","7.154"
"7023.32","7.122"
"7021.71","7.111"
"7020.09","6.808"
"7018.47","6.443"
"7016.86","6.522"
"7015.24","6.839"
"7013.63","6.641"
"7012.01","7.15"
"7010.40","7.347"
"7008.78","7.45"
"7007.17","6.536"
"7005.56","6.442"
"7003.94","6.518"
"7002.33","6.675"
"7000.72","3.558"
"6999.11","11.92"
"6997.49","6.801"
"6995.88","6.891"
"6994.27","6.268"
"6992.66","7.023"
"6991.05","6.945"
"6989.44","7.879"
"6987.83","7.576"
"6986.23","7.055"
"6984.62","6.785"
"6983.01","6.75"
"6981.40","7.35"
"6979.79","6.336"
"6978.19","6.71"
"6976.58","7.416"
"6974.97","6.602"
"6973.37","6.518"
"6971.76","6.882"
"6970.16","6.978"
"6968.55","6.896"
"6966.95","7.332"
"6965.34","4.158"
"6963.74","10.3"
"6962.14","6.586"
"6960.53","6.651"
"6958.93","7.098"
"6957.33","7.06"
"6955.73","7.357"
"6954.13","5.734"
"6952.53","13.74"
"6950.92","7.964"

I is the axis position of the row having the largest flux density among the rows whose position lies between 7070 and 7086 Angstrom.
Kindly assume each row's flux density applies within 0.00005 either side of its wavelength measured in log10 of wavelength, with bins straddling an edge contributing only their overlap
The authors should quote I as 7081.78 Angstrom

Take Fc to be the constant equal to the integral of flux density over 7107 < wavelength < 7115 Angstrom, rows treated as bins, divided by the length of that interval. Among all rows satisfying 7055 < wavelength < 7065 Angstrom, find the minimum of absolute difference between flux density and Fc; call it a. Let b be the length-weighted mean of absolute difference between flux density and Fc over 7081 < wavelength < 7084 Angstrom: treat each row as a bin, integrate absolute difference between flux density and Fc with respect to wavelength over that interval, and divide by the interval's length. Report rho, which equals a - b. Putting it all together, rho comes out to -1.05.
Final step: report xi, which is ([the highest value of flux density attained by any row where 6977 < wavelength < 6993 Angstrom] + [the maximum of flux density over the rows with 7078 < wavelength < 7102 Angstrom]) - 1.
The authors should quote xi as 15.7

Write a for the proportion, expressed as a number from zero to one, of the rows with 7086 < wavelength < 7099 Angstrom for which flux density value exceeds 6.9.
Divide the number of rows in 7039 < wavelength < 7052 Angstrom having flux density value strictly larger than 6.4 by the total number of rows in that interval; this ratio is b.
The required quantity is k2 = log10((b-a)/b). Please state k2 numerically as -0.1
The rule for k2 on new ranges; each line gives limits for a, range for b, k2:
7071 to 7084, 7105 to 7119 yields -0.4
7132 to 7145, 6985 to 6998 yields -0.1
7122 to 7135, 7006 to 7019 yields 0.0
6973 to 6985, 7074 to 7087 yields -0.2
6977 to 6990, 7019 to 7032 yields -0.3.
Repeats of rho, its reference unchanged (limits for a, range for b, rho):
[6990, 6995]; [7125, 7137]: -0.33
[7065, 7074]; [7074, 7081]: -0.33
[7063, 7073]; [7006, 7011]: -0.40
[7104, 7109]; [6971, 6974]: -0.11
